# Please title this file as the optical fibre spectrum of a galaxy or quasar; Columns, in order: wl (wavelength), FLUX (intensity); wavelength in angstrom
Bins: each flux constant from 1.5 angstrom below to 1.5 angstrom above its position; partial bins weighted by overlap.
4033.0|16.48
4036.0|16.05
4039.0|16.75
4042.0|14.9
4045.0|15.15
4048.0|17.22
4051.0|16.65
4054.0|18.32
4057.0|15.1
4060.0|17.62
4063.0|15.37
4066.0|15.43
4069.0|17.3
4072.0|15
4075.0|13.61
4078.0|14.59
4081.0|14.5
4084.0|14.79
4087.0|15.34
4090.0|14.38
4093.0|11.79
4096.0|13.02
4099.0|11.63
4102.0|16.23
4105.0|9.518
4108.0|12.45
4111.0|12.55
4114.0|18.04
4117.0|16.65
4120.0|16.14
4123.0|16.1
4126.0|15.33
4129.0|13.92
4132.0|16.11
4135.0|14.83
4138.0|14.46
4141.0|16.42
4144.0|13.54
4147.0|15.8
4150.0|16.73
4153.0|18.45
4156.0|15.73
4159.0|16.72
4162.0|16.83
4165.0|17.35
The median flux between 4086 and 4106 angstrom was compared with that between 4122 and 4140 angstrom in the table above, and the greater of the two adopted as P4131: 15.1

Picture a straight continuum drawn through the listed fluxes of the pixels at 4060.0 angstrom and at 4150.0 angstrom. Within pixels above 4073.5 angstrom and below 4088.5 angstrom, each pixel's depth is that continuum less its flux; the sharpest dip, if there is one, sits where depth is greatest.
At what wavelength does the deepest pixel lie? 4075.0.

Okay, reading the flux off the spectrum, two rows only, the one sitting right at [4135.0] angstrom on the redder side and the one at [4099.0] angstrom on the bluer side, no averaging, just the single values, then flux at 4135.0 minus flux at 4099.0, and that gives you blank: 3.2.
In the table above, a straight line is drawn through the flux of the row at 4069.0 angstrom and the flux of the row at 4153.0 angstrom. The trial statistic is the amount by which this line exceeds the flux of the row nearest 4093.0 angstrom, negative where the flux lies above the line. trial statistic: 5.8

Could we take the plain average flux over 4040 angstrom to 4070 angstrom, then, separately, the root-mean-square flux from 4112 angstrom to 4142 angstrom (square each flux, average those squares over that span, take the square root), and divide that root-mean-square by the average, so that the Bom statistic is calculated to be 0.97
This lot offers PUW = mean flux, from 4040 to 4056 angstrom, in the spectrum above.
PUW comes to 16.4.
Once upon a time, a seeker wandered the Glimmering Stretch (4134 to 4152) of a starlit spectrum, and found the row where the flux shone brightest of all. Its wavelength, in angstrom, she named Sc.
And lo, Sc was 4150.0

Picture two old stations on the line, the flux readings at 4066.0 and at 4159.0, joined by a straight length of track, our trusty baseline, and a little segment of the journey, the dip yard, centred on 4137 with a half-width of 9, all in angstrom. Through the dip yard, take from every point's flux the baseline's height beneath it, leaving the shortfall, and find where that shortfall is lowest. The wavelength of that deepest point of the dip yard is 4144.0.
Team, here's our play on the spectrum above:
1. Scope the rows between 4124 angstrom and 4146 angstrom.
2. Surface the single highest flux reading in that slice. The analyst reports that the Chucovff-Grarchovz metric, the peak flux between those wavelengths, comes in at 16.42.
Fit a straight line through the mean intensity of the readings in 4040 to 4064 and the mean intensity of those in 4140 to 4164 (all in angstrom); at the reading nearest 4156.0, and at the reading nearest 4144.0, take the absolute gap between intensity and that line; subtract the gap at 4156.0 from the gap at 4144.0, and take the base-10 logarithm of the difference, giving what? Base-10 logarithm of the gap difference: 0.34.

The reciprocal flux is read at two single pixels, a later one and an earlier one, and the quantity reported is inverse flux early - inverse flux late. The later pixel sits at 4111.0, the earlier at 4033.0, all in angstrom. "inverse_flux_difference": -0.019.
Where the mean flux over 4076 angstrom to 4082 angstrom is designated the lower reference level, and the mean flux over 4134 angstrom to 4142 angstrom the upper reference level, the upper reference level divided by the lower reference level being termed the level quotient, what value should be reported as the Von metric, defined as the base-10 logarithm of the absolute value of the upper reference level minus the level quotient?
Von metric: 1.15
